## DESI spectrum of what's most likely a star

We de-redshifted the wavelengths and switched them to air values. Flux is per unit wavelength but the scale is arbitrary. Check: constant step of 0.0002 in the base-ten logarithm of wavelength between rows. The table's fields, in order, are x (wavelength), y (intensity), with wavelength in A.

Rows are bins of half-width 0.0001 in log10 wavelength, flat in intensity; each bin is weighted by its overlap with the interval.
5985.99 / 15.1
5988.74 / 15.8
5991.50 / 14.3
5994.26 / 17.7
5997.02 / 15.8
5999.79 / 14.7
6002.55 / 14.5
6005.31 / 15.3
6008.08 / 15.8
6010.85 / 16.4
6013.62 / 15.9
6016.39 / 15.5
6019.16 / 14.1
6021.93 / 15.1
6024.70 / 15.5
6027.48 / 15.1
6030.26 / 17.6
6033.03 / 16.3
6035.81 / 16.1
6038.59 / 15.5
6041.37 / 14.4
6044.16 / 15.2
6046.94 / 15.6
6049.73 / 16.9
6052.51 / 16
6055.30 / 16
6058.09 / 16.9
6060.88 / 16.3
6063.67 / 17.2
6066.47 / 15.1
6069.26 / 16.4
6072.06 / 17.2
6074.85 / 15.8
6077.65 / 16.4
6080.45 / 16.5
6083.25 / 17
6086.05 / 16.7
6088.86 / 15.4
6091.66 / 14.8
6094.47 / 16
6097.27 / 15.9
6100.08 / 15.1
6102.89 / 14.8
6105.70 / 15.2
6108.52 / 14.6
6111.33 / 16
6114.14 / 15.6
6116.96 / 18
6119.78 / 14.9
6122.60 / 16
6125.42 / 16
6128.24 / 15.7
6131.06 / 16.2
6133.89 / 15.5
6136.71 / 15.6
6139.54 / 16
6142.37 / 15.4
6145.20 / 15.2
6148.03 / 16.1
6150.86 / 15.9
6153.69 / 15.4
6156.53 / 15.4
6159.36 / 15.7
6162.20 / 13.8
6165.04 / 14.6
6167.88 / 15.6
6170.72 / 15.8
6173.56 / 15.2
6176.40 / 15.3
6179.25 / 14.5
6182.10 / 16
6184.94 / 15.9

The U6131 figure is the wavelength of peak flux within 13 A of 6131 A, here 6131.06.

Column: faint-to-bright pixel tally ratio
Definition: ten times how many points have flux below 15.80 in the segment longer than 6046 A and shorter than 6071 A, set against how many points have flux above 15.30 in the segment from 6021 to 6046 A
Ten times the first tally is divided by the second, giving 4.0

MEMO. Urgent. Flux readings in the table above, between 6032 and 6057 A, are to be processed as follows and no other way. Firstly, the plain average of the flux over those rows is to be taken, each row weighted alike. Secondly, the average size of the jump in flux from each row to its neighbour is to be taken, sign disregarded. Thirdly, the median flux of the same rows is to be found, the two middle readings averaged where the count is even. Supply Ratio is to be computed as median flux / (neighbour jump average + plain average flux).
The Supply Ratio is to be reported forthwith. 0.973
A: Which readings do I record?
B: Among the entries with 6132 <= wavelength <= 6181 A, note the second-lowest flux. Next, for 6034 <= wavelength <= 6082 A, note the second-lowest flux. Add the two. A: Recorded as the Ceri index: 29.6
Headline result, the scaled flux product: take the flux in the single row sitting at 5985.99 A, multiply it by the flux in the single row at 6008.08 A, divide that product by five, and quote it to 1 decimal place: 47.7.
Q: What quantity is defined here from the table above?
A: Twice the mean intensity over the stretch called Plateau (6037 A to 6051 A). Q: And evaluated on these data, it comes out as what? 31.0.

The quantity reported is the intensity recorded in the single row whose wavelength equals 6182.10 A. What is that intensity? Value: 16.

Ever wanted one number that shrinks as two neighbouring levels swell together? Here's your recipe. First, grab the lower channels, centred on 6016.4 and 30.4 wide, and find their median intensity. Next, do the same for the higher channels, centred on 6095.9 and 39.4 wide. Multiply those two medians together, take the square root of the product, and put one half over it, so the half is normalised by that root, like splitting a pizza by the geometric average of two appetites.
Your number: 0.0320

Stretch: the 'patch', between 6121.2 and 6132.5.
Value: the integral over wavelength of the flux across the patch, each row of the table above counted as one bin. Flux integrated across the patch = 180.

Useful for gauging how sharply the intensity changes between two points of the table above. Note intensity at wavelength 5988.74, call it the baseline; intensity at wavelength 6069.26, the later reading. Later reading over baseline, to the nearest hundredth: 1.04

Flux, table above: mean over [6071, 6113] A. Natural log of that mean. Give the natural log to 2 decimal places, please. 2.76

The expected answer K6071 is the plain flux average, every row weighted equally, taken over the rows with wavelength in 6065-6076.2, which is 16.1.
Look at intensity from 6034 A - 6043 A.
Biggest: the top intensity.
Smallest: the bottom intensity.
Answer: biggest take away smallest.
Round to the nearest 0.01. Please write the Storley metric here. 1.70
